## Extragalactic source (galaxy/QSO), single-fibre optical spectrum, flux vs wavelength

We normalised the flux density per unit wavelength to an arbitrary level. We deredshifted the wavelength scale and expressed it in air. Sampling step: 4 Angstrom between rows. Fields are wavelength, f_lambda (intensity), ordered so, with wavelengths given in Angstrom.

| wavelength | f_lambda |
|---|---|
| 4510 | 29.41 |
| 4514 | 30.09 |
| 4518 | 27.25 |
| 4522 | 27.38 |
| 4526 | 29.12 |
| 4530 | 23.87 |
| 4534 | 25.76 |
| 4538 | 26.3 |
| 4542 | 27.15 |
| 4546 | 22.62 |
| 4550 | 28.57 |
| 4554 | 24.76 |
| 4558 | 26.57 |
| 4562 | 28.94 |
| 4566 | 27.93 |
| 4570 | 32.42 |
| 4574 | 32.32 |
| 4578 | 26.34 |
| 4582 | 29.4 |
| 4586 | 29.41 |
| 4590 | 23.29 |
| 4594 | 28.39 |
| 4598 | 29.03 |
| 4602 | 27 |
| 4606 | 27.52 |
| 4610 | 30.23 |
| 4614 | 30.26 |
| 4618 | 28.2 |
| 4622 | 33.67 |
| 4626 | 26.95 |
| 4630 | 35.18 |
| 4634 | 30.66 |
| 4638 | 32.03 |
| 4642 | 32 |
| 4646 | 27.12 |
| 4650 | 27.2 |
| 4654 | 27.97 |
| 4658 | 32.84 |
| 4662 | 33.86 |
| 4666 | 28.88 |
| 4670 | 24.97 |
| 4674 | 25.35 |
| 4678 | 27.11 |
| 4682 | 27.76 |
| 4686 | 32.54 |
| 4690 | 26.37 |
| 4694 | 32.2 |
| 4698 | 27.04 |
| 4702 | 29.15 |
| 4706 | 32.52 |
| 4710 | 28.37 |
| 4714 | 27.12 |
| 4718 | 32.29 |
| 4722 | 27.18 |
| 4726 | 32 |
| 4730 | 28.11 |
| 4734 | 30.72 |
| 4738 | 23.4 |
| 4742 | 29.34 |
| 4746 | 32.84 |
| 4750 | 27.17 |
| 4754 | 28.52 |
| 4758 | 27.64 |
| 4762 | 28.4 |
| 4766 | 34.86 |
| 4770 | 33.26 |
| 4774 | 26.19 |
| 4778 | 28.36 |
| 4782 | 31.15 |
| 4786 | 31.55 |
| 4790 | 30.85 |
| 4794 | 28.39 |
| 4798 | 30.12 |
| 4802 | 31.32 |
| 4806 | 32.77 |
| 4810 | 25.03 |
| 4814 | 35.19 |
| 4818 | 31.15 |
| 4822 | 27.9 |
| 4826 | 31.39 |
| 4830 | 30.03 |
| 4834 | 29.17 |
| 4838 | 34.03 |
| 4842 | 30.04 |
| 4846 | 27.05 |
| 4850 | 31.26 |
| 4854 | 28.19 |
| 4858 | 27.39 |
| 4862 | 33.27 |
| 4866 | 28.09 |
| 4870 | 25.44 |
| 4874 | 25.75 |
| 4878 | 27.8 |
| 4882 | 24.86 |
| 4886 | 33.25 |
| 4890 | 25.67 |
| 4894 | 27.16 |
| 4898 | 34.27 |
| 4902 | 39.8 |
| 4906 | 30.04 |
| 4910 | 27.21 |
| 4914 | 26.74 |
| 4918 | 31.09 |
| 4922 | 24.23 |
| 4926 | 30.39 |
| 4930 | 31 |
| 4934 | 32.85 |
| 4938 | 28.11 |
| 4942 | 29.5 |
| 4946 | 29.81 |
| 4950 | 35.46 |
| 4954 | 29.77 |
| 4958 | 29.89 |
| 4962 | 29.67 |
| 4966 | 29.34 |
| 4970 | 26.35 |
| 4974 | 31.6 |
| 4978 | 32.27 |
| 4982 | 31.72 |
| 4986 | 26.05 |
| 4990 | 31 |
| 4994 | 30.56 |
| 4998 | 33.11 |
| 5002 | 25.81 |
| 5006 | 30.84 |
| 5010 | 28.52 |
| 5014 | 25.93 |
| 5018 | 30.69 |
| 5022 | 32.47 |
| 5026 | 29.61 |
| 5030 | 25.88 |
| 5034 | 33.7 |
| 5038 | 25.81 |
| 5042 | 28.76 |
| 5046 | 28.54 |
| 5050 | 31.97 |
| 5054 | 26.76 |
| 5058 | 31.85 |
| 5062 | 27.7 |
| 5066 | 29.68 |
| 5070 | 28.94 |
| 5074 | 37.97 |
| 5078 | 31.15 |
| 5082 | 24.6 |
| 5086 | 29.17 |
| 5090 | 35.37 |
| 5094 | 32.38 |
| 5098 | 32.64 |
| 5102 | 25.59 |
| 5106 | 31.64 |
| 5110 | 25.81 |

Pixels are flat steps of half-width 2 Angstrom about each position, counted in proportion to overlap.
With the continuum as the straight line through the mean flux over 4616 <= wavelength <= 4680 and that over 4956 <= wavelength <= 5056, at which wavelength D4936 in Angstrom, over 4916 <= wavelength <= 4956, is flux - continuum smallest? 4922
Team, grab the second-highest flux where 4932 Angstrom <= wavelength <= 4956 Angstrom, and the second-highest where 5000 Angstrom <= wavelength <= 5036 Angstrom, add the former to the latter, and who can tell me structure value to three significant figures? 65.3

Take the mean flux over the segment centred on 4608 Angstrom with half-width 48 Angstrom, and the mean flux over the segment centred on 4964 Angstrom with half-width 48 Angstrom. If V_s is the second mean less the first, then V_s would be 0.6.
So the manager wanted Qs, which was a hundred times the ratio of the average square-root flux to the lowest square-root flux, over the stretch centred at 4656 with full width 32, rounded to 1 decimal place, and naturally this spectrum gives 108.3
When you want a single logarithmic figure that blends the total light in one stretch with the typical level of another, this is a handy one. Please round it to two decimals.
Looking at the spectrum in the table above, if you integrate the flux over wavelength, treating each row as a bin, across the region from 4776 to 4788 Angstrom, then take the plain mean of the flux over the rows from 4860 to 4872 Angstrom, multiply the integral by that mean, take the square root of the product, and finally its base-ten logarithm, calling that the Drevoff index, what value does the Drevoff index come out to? 2.01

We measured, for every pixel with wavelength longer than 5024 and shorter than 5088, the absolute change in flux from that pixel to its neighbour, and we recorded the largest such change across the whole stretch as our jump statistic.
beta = 9.0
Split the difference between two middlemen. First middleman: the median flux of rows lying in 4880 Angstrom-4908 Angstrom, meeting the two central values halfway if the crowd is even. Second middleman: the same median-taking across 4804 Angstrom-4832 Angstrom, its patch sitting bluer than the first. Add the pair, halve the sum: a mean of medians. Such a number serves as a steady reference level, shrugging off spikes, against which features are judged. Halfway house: 30.6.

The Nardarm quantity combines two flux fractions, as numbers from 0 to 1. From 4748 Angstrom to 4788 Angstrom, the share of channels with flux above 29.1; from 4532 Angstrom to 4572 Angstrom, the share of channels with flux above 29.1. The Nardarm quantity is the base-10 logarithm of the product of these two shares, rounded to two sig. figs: -1.4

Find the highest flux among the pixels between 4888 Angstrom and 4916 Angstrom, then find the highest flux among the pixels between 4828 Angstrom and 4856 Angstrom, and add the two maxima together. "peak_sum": 73.8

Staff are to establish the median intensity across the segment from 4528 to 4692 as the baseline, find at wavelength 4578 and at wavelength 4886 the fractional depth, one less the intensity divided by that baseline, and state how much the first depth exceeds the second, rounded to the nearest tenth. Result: 0.2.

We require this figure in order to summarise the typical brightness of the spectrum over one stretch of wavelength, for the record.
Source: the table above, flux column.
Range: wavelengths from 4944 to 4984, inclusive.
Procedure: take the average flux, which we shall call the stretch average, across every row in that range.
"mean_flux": 30.6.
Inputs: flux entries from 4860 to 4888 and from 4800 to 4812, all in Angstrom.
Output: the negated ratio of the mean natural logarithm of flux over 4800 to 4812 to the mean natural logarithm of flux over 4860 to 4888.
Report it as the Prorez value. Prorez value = -1.01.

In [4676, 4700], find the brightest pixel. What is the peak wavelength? 4686 Angstrom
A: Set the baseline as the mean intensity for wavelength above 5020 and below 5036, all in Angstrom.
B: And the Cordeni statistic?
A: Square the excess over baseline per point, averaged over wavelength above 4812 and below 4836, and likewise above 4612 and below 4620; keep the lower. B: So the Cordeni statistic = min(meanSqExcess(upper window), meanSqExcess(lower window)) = 2.5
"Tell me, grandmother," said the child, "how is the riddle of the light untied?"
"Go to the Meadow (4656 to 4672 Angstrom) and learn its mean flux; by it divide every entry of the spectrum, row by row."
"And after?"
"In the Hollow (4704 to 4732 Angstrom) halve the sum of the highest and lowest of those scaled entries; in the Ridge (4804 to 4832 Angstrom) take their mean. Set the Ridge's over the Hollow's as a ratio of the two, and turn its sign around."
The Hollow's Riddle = -1.02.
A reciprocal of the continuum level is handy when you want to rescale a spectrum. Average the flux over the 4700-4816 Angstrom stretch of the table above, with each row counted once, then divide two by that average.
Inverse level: 0.0671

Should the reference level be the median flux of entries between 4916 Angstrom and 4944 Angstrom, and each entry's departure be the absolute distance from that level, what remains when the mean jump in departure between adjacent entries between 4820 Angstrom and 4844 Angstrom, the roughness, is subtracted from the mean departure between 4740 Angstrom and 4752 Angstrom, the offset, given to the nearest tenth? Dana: 0.5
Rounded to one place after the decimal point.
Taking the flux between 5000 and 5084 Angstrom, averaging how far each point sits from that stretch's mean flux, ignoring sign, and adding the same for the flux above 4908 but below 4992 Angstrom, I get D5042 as 4.4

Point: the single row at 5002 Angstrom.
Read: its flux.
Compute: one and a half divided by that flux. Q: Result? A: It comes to 0.058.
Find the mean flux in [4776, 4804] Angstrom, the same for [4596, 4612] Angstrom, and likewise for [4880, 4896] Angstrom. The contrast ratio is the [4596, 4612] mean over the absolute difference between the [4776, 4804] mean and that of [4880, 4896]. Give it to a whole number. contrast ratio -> 11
